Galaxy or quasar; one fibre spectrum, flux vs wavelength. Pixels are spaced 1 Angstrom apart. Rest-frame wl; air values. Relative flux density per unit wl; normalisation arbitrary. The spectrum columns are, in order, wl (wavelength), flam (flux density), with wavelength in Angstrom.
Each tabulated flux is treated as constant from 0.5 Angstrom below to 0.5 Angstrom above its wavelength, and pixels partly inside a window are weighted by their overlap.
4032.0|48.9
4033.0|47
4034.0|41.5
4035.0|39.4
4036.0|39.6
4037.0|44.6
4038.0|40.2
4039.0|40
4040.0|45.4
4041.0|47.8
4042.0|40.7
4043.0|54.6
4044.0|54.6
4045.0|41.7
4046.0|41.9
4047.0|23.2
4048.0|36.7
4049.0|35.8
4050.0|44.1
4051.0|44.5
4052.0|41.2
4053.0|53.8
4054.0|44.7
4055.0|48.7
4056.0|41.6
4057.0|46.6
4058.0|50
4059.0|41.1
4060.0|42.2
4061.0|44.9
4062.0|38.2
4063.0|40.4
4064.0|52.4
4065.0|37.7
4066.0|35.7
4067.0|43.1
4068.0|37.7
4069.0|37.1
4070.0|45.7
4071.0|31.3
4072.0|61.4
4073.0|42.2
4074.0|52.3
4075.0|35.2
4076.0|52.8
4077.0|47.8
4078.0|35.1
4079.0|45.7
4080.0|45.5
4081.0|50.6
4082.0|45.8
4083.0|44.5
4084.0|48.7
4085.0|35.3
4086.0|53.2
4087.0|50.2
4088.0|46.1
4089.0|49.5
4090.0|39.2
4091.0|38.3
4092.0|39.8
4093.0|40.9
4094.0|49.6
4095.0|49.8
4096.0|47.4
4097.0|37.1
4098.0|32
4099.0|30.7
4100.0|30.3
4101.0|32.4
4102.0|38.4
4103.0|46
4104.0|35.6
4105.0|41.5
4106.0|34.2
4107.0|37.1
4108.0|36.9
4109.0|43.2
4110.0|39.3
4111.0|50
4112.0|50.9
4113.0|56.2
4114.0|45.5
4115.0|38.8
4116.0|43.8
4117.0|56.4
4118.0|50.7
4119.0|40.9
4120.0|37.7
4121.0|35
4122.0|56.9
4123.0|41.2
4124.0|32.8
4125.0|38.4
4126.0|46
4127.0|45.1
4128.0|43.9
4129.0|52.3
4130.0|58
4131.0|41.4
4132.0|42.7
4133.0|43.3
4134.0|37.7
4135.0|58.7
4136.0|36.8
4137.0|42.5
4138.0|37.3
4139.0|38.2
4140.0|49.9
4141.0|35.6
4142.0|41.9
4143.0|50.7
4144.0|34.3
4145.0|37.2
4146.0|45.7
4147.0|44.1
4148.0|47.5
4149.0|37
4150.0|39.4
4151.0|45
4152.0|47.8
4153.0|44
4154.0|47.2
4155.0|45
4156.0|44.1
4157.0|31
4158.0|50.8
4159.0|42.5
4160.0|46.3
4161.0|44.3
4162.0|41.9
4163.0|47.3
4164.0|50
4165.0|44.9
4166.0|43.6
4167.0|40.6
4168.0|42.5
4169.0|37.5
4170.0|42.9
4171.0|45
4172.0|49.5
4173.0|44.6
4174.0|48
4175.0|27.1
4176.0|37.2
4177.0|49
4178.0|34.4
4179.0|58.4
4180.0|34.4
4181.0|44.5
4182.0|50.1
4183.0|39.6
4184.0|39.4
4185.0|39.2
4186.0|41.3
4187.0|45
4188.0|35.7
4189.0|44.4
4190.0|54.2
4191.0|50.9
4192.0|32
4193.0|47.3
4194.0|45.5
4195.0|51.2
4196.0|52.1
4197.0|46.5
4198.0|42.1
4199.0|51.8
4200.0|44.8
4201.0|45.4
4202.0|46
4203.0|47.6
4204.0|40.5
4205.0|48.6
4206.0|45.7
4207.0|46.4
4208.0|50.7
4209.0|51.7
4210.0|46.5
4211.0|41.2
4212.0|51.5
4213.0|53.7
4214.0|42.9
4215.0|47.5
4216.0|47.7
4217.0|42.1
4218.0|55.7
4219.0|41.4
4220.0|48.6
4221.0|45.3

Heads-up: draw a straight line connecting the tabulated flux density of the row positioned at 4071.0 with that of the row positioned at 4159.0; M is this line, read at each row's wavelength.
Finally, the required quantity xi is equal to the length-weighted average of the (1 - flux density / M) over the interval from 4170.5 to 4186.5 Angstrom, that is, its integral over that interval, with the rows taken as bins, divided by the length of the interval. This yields 0.05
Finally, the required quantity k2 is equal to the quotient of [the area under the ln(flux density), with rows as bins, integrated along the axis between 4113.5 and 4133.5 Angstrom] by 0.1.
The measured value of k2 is 757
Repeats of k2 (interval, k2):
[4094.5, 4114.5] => 738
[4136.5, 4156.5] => 750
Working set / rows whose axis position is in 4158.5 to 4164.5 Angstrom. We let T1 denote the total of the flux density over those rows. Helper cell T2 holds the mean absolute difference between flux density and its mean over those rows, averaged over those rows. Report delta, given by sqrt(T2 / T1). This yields 0.095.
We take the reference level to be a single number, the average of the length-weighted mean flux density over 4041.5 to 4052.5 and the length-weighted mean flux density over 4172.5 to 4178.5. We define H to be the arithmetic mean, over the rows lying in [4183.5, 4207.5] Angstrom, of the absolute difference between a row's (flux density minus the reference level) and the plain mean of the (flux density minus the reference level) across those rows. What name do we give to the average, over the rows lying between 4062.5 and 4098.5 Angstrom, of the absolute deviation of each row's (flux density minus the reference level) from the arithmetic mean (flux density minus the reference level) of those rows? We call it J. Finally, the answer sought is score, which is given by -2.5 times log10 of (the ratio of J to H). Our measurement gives -0.45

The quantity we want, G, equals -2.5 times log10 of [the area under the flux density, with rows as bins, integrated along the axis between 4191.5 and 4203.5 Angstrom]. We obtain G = -6.86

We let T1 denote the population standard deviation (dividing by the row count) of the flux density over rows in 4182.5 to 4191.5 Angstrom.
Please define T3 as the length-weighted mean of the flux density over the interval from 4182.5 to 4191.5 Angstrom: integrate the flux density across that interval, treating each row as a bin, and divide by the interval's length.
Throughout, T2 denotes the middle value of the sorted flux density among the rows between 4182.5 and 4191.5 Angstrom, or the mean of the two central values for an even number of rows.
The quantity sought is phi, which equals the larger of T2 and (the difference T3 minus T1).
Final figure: 41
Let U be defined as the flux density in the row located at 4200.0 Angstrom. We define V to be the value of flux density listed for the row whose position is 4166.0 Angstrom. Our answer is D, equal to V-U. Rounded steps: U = 44.8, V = 43.6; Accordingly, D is -1.2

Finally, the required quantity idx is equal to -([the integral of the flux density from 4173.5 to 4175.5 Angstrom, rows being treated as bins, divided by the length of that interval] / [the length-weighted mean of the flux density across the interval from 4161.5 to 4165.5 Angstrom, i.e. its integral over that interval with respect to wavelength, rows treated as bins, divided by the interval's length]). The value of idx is -0.82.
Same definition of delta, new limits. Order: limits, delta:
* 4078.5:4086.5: 0.097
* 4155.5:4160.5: 0.152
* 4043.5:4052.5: 0.125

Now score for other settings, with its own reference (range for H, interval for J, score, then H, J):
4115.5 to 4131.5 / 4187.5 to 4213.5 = 0.51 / 6.3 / 3.9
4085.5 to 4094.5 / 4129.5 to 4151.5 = -0.02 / 5.0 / 5.1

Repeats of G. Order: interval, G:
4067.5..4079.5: -6.80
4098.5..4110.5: -6.62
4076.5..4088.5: -6.85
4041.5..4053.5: -6.77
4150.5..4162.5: -6.81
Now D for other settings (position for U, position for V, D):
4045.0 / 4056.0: -0.1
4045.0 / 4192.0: -9.7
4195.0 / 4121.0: -16.2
